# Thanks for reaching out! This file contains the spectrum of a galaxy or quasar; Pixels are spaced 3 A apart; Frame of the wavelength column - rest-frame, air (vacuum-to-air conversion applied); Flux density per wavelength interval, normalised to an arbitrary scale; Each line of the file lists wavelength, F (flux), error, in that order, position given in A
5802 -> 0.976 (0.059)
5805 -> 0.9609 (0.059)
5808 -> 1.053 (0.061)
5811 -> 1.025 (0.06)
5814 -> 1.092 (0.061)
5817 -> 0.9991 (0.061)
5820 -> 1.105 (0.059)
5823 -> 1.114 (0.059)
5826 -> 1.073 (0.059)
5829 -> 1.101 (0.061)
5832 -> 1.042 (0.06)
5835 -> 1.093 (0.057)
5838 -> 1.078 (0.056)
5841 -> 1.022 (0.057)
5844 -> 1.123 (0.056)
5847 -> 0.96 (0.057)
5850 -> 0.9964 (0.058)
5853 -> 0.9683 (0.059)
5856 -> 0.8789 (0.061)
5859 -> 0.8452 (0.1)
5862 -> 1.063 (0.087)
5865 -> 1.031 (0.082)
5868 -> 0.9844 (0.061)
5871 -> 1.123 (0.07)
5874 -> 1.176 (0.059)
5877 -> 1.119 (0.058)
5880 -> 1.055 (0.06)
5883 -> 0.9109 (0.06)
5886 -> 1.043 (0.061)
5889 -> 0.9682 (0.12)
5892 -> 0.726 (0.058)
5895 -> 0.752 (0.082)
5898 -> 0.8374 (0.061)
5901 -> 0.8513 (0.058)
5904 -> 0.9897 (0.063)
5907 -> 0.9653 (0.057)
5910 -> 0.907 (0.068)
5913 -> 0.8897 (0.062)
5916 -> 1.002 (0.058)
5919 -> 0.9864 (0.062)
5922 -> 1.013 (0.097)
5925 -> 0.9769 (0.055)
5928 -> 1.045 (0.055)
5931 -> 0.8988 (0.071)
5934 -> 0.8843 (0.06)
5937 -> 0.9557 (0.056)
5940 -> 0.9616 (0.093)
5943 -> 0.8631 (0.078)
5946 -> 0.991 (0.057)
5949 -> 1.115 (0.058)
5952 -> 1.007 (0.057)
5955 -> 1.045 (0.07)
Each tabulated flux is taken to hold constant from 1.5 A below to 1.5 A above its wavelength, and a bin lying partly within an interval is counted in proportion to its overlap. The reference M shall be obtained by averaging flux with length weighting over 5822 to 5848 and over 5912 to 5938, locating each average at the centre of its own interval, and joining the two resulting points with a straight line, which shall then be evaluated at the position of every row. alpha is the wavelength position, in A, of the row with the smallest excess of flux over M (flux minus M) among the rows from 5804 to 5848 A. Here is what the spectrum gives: 5805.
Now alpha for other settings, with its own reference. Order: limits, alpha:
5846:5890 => 5859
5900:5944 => 5901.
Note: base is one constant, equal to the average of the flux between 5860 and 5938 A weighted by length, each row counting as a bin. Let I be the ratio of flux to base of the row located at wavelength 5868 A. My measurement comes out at 1.02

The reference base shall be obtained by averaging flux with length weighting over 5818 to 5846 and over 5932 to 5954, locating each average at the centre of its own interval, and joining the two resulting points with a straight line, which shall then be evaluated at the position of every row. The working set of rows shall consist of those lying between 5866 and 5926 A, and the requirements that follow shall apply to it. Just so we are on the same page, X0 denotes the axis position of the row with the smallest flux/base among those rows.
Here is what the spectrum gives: 5892 A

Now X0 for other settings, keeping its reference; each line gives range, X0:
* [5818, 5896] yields 5892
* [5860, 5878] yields 5868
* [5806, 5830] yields 5817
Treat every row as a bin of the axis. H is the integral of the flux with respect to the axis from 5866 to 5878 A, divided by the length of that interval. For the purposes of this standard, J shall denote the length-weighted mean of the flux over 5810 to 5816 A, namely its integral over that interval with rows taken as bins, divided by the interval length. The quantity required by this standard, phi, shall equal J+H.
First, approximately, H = 1.10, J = 1.06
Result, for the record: 2.15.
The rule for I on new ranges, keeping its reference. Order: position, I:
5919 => 1.02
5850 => 1.03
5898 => 0.87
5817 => 1.03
